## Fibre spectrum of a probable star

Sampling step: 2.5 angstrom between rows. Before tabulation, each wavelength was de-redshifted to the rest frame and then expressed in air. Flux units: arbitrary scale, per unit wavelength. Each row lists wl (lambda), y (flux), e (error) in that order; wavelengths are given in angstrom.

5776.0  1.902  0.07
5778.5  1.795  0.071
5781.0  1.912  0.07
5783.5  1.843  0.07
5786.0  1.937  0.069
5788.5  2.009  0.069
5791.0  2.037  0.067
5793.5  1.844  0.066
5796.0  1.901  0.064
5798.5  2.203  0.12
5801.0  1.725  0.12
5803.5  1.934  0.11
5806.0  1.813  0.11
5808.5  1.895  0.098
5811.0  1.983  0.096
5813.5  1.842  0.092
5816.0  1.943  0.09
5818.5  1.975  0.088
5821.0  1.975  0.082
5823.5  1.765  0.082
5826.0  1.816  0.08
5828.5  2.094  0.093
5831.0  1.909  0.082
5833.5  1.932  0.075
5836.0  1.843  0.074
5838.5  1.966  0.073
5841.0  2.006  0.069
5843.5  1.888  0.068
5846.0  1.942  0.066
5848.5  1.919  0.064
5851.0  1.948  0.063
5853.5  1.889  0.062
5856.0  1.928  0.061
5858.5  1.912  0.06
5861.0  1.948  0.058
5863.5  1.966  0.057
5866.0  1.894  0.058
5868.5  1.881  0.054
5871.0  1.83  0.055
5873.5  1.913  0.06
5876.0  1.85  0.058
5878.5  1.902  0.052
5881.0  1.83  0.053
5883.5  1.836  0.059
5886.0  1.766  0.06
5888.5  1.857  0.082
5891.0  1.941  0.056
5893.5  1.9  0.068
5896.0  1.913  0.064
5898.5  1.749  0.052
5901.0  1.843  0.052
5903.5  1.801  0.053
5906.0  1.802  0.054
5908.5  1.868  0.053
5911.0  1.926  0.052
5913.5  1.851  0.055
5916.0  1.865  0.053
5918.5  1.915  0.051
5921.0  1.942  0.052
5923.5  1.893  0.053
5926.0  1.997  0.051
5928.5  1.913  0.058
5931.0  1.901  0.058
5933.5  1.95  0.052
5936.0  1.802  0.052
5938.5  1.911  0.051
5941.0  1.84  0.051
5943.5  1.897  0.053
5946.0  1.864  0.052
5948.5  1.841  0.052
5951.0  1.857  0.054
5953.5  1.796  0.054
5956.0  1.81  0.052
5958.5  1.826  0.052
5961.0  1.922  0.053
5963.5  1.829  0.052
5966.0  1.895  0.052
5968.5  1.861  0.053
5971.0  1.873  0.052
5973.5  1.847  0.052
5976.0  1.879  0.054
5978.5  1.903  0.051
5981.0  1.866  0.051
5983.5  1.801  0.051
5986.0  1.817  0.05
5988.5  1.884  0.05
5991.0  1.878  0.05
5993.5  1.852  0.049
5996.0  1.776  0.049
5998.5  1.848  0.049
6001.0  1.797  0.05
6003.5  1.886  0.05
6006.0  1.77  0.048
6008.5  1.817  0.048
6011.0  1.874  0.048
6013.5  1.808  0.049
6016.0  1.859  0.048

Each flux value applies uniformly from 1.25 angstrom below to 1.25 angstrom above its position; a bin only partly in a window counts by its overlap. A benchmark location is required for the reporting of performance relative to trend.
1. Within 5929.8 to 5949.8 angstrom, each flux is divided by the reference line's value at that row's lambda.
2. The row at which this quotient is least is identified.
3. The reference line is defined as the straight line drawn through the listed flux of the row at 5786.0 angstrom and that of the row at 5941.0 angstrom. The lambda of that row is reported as 5936.0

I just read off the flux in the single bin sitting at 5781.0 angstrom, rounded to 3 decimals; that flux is 1.912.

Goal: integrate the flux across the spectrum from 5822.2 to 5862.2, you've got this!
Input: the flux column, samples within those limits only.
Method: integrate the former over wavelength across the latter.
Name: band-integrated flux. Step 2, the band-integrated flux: 76.8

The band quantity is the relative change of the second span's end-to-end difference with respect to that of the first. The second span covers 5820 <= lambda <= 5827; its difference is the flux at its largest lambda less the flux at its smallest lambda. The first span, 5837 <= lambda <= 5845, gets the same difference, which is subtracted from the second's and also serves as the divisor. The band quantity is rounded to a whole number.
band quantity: 1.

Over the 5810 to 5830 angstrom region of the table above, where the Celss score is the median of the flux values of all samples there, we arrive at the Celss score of 1.96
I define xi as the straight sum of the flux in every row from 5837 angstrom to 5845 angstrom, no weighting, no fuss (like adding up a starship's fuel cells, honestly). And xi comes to 5.86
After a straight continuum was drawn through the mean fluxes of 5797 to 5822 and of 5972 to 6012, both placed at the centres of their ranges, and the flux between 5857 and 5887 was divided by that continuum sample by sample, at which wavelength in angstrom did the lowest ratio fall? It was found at 5886.0 angstrom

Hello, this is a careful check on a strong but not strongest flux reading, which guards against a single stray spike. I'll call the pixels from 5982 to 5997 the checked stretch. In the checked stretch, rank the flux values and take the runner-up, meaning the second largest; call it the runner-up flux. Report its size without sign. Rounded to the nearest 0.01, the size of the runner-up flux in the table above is 1.88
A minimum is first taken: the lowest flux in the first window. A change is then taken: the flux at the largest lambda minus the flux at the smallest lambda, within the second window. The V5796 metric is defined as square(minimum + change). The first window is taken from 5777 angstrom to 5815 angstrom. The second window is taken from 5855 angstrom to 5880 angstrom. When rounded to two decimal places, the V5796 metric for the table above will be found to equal 2.89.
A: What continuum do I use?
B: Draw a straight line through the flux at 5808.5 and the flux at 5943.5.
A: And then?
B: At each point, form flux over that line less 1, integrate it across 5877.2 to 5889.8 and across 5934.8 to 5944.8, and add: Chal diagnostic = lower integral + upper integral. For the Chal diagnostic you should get -0.56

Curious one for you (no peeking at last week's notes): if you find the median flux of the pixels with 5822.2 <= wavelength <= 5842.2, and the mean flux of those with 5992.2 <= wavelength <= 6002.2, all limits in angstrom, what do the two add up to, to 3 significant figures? 3.74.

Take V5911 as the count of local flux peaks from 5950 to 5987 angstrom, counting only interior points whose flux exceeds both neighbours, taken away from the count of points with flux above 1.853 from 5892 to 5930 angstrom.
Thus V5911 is 6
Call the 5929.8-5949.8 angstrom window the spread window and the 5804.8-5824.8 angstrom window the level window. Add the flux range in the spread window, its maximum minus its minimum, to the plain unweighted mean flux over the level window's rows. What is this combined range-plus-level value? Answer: 2.05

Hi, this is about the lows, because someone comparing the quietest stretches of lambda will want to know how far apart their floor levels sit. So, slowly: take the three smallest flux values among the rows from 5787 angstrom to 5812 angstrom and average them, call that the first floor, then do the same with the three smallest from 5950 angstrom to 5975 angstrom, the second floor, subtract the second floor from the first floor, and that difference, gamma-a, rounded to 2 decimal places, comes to -0.02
